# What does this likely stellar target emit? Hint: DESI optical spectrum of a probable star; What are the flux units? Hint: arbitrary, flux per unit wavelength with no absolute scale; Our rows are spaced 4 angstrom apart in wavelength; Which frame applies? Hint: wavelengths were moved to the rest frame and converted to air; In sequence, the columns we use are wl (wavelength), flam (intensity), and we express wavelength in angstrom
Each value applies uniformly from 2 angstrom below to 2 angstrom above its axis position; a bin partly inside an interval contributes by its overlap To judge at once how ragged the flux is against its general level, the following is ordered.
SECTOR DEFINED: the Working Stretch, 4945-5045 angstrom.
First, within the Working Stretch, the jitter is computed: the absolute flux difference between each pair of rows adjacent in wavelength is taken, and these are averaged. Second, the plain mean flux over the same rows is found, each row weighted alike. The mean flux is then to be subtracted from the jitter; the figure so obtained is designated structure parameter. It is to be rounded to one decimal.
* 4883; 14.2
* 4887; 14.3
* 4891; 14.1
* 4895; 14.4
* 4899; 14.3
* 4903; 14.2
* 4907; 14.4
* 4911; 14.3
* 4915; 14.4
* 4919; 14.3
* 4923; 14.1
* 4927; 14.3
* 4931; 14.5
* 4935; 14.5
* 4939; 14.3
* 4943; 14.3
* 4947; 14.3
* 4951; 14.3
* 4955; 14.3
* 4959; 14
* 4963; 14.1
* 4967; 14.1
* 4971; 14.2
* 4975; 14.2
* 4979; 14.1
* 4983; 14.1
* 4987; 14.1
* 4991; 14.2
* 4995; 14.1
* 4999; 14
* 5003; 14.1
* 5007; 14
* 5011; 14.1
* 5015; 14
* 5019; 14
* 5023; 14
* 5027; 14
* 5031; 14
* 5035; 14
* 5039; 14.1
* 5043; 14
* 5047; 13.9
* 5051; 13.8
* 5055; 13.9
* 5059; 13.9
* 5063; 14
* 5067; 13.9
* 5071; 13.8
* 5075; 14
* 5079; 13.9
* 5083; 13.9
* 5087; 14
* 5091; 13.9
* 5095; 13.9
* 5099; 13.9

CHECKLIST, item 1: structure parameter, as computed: -14.0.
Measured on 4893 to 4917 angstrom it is -14.2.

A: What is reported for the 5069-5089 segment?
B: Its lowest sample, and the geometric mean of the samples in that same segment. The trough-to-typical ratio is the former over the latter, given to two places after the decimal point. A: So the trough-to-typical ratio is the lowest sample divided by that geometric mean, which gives 0.99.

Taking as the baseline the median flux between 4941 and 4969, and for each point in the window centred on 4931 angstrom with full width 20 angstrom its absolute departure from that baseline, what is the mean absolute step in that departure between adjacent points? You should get 0.15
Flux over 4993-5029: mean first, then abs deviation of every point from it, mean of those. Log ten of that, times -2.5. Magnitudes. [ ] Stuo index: 3.38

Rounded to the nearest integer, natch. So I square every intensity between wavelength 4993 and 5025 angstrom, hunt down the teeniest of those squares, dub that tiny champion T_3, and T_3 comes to 196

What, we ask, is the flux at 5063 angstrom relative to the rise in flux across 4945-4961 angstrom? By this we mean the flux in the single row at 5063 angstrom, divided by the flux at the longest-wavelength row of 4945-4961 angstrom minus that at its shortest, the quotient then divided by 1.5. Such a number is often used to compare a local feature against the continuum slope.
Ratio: -31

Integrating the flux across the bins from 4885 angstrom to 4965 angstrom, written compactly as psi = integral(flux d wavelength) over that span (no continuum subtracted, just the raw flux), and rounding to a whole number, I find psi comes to 1143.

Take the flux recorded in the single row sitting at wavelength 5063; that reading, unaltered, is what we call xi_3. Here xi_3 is 14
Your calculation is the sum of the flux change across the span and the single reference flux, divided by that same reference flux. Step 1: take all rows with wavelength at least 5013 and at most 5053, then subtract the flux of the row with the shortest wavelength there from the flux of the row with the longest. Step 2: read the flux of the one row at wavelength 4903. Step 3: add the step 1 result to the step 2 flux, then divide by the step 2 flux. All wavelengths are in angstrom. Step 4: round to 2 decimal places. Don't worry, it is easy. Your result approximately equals 0.99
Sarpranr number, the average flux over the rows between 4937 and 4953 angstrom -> 14.3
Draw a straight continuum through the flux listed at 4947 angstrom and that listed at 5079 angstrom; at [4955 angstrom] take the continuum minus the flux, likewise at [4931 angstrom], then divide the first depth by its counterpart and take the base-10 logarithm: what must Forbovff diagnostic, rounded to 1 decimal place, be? -0.8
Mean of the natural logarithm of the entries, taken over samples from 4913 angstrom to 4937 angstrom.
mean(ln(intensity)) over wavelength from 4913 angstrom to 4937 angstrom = 2.66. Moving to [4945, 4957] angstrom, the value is 2.66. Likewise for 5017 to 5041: 2.64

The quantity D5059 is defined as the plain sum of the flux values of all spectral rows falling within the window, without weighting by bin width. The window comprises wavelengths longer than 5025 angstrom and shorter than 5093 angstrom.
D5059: 237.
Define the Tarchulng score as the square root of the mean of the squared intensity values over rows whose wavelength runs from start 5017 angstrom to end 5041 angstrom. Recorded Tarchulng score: 14.0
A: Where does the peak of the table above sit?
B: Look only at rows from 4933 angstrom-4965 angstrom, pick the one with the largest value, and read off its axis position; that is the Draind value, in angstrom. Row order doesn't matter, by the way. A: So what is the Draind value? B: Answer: 4935 angstrom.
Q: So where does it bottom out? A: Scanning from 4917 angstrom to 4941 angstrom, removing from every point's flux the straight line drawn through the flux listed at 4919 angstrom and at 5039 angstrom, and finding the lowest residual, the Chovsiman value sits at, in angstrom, 4923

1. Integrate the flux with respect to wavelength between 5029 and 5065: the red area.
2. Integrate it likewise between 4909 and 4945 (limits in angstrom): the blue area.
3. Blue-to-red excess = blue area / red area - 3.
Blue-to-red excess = -1.973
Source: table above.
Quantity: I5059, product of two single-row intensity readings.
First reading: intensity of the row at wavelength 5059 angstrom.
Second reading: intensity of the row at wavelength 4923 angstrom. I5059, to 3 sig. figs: 196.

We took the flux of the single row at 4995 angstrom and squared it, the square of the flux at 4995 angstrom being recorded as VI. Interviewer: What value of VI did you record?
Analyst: 199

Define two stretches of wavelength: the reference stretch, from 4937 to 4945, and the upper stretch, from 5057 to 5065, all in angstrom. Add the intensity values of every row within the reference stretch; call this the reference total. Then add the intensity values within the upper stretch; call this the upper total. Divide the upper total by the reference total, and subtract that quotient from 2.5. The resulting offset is 1.524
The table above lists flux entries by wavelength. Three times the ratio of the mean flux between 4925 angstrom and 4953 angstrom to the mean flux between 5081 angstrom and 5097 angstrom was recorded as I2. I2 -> 3.09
